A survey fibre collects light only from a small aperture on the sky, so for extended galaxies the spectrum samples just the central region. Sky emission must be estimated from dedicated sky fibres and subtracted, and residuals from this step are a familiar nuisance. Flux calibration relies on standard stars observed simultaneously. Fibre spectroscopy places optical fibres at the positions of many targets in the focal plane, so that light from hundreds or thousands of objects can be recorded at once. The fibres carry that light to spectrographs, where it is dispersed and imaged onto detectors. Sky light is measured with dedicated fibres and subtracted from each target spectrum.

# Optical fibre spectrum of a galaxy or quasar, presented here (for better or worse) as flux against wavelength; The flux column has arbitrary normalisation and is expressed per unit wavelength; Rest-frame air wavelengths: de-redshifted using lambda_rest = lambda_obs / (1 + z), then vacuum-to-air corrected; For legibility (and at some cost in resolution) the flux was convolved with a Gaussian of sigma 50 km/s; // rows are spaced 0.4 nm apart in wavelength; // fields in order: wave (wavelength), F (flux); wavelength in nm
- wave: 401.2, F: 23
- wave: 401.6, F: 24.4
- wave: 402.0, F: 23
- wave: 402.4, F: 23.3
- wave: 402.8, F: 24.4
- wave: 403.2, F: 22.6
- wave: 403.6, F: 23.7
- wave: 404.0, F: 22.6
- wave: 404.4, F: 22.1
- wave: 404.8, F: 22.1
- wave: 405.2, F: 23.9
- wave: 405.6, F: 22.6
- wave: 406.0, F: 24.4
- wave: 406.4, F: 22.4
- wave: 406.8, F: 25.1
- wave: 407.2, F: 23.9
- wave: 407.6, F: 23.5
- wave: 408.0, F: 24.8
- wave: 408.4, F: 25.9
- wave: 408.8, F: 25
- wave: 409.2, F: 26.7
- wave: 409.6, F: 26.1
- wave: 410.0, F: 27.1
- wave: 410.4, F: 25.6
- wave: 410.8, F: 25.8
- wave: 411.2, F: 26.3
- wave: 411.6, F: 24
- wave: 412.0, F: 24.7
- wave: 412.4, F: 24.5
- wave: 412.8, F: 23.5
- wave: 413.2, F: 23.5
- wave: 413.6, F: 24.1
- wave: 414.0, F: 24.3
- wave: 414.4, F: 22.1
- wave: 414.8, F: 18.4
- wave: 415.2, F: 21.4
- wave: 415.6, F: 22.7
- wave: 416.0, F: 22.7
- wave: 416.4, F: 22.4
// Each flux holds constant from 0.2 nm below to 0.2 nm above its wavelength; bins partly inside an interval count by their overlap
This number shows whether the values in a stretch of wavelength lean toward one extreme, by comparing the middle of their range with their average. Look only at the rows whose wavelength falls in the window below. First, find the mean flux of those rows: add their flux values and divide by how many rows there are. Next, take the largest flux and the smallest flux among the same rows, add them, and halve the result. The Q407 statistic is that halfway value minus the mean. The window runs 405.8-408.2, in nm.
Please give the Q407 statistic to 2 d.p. -0.27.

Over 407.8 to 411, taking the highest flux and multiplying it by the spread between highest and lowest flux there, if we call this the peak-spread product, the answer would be 62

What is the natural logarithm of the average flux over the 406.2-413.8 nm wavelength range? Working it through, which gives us 3.21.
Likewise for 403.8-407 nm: 3.14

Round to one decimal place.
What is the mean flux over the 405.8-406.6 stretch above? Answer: 23.4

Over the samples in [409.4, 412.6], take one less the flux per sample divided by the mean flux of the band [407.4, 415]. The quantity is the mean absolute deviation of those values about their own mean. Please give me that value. 0.034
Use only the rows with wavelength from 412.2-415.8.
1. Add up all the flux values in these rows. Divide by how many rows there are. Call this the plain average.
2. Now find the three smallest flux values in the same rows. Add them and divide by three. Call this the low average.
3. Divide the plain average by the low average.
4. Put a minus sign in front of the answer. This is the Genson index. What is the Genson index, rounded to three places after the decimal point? -1.101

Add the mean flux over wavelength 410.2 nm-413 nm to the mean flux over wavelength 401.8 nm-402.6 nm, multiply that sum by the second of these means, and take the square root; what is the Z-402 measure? 33.4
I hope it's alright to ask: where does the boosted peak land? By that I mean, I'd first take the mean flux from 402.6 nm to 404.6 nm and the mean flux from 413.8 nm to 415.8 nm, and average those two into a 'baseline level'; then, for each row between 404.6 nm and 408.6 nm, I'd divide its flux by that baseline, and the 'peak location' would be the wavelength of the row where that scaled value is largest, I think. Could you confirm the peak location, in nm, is 408.4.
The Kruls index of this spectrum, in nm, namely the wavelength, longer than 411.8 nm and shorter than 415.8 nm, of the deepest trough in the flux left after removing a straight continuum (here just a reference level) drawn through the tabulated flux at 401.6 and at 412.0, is 414.8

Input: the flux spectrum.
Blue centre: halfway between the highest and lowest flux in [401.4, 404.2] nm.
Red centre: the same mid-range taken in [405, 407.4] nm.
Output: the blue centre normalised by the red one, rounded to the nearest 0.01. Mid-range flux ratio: 0.99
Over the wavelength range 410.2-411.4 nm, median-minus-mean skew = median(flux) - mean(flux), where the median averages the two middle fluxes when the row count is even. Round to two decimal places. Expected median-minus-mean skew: -0.10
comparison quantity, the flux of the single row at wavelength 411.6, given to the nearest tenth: 24.0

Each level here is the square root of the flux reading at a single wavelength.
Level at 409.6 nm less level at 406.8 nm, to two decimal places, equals 0.10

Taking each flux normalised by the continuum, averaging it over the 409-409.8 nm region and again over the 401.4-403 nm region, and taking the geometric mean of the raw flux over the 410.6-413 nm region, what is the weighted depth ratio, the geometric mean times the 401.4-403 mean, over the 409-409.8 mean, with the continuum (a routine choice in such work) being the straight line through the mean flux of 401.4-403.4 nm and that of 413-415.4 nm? 21.6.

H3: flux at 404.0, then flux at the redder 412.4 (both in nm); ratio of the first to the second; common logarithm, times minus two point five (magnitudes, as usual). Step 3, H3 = 0.09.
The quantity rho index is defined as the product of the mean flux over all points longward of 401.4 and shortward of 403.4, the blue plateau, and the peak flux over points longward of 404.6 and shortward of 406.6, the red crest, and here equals 574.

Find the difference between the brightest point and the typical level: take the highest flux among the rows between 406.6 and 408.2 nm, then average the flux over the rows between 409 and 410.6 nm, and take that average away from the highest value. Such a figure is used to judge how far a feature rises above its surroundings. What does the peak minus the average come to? -1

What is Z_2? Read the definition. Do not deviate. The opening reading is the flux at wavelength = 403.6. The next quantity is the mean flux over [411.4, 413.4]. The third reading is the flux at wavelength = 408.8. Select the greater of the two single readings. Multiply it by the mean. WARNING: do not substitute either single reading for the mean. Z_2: 601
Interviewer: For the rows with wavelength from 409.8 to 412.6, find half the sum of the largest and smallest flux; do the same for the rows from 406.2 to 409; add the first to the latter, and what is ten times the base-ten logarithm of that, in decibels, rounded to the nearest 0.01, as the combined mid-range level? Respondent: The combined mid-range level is 16.96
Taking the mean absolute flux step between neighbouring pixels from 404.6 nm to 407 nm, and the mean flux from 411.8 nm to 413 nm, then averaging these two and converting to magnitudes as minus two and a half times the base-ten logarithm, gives -2.79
